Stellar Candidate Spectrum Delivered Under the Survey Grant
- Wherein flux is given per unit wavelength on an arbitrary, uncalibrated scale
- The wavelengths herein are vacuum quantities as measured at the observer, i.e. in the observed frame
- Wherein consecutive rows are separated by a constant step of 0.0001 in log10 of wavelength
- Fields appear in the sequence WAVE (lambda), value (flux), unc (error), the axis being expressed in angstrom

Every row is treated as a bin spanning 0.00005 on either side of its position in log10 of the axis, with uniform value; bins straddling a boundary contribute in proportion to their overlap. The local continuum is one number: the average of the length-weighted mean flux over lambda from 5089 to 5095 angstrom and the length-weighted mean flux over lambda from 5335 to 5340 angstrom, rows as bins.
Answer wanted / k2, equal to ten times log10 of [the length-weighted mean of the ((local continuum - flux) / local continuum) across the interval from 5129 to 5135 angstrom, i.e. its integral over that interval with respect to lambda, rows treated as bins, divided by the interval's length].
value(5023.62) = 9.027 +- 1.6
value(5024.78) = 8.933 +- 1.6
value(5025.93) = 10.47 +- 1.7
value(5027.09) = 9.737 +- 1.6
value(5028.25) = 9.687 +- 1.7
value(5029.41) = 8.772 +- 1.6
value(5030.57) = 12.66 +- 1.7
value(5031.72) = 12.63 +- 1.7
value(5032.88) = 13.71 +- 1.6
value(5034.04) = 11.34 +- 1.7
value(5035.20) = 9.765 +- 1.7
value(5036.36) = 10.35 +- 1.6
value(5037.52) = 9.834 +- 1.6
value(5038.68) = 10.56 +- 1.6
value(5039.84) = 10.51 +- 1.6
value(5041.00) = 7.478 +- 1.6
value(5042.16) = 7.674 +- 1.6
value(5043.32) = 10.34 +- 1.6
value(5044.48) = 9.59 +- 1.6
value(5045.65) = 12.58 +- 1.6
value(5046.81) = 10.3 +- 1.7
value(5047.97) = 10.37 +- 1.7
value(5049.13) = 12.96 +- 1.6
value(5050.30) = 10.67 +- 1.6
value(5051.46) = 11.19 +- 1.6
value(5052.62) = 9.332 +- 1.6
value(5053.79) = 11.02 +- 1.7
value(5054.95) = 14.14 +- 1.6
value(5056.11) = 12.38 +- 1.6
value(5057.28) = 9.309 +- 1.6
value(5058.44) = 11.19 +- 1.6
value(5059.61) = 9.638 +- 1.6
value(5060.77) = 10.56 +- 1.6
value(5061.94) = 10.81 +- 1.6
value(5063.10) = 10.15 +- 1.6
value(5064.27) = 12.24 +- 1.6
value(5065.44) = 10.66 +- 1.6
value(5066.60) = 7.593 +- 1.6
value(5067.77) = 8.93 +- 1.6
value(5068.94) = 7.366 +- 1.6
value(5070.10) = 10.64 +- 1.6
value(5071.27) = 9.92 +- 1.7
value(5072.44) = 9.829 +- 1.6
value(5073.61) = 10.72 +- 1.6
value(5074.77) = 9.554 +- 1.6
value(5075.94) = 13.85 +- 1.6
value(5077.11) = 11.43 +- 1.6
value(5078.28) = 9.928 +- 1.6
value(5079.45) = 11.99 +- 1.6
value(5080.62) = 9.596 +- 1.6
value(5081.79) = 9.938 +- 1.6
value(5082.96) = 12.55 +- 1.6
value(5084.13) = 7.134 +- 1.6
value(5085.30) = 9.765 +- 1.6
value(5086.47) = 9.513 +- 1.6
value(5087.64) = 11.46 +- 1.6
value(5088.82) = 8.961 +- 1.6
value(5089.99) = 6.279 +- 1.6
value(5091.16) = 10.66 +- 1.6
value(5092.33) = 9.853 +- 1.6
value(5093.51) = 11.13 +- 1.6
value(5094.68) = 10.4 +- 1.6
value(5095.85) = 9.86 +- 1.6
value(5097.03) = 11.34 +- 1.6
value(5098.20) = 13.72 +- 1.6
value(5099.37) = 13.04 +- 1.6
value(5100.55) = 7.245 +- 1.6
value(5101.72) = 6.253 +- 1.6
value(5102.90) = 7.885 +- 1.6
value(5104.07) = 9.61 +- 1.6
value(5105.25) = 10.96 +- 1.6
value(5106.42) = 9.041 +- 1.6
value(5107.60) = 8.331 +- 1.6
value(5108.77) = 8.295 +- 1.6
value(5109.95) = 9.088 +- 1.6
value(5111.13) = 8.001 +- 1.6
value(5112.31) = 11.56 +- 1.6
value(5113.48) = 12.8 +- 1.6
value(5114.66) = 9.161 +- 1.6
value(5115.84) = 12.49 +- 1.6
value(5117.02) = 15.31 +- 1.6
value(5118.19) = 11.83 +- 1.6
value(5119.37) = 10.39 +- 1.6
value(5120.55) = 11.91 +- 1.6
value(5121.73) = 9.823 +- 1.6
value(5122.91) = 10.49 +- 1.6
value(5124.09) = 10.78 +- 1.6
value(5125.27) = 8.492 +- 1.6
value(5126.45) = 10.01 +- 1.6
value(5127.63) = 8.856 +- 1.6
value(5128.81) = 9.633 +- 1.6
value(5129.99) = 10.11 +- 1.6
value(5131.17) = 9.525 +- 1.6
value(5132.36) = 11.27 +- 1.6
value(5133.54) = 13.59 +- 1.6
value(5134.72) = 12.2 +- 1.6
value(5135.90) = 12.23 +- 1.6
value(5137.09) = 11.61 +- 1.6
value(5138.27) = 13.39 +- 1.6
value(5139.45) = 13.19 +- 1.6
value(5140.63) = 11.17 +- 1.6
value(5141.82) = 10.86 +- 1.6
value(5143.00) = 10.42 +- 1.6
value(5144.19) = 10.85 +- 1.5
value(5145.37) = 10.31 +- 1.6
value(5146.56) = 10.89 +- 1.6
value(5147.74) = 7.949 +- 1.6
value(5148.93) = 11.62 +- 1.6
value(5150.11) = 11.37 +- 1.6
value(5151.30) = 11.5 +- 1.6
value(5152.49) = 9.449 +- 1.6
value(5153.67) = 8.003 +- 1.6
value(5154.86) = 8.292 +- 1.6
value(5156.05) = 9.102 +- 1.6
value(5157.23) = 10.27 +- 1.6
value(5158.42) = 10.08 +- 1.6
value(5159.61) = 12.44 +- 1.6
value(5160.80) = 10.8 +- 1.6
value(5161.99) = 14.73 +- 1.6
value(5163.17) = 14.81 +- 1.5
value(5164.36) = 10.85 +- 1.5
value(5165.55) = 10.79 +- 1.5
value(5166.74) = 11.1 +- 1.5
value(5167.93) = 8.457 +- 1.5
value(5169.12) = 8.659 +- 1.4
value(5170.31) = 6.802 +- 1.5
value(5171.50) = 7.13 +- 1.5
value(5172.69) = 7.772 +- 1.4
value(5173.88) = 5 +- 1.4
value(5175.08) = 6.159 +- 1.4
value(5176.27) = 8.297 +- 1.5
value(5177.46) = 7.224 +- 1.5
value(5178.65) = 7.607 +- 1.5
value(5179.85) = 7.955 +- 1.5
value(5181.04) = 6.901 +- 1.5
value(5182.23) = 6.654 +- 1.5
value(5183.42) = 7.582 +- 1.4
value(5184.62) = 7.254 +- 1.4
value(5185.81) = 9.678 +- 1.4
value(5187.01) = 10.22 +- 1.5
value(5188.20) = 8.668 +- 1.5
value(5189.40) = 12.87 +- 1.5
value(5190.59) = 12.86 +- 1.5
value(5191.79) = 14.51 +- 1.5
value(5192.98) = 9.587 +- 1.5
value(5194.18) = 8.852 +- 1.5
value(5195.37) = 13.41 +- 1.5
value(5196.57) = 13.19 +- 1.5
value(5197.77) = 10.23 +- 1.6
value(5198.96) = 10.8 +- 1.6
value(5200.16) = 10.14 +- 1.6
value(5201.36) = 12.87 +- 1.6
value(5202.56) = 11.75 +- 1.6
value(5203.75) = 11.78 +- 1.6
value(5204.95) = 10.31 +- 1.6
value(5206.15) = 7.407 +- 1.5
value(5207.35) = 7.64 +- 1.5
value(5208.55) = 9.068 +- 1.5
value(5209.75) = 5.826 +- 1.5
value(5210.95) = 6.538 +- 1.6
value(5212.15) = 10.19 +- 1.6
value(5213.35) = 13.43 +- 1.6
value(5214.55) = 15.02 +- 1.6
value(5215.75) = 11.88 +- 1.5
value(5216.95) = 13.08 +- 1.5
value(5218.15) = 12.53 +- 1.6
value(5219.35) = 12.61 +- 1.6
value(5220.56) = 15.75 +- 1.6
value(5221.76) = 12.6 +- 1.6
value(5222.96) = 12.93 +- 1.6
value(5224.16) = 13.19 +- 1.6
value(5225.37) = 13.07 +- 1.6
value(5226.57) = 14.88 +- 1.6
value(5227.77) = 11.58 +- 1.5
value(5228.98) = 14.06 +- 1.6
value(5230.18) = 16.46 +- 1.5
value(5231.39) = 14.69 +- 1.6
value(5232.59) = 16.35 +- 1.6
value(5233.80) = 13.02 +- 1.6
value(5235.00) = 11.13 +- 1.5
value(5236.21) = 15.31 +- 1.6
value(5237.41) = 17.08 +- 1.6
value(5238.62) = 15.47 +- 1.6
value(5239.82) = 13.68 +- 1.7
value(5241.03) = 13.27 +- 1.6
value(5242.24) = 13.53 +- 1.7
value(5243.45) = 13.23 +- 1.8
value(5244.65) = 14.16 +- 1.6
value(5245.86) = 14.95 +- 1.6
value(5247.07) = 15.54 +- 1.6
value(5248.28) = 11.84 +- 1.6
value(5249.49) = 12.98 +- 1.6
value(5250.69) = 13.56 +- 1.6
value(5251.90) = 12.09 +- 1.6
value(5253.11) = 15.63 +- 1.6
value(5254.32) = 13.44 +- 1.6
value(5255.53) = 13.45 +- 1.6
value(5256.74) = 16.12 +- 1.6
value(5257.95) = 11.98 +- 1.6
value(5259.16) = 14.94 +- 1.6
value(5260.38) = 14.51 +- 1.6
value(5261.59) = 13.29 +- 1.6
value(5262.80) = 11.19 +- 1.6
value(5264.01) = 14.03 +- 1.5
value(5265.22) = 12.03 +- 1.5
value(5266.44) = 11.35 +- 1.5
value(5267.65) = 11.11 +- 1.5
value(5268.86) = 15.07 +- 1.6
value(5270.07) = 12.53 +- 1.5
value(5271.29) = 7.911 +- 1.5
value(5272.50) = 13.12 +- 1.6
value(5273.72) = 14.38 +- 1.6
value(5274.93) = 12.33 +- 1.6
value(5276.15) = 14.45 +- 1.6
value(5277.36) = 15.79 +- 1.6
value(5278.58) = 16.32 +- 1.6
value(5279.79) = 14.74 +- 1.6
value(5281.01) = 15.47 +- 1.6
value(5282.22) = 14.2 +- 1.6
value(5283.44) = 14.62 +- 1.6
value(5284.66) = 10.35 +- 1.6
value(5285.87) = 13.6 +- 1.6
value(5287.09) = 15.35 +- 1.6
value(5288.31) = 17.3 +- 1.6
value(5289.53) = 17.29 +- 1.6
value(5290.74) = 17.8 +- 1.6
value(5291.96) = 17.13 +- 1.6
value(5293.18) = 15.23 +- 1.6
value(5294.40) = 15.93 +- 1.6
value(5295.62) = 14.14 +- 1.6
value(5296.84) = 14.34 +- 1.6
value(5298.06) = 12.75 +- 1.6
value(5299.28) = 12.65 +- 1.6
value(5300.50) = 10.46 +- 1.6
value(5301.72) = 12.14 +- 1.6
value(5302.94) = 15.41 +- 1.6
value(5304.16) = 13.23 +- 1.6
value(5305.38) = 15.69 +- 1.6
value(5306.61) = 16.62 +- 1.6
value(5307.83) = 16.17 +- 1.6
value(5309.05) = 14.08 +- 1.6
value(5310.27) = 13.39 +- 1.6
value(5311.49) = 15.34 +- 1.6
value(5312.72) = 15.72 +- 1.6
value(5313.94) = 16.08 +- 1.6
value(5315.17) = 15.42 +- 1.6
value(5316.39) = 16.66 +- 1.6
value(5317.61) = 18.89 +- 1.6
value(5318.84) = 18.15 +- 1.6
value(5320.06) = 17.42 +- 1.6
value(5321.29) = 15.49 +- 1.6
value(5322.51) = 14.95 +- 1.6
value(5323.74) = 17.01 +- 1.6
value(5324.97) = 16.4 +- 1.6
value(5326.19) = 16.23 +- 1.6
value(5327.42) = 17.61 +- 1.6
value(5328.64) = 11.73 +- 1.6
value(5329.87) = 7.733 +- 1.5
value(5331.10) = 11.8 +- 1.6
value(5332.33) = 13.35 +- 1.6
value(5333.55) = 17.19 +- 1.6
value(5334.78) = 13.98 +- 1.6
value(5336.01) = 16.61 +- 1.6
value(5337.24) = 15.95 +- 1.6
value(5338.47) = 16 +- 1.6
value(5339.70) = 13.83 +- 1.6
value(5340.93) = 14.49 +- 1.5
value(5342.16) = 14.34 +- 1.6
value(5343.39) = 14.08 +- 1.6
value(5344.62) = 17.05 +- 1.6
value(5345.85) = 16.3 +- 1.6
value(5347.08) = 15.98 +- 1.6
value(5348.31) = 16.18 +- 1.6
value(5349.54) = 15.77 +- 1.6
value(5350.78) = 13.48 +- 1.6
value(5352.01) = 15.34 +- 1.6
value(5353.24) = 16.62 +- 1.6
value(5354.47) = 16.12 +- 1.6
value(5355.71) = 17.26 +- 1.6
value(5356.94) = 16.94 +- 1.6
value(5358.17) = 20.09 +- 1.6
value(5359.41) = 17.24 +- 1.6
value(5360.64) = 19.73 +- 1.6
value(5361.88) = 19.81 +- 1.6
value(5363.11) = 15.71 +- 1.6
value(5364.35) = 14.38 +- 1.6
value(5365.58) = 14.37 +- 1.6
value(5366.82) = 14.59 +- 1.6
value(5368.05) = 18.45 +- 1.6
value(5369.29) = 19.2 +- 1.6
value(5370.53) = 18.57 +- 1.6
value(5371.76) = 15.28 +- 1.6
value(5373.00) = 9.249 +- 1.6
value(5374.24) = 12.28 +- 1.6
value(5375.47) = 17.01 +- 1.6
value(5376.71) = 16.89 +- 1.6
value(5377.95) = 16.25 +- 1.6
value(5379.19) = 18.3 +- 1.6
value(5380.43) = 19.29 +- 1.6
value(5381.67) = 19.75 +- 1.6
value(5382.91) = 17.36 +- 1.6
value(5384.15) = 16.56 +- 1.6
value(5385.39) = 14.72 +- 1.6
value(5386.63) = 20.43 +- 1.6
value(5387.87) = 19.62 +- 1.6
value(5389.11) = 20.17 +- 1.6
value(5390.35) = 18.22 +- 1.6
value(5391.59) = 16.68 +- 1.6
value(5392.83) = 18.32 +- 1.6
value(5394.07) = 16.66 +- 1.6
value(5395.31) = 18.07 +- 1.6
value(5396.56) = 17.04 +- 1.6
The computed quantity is -9.5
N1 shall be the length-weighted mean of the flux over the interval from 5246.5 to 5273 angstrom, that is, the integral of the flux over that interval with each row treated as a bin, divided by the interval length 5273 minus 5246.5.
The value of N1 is 13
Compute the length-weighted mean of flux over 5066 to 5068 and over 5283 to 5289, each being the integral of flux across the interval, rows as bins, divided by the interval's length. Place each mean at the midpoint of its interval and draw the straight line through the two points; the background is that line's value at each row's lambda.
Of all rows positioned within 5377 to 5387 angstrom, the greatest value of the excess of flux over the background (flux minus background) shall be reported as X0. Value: 3.37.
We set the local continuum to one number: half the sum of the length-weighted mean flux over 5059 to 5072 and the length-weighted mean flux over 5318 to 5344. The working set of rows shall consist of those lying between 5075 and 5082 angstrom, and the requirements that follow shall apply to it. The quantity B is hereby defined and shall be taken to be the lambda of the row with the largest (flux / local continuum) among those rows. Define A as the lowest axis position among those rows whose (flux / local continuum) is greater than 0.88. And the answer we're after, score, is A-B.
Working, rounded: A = 5075.94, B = 5075.94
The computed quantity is 0.0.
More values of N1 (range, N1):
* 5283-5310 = 15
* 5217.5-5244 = 14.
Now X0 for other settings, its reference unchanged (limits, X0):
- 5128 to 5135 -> 3.56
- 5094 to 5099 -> 4.67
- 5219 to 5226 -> 3.30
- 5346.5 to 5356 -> 1.06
